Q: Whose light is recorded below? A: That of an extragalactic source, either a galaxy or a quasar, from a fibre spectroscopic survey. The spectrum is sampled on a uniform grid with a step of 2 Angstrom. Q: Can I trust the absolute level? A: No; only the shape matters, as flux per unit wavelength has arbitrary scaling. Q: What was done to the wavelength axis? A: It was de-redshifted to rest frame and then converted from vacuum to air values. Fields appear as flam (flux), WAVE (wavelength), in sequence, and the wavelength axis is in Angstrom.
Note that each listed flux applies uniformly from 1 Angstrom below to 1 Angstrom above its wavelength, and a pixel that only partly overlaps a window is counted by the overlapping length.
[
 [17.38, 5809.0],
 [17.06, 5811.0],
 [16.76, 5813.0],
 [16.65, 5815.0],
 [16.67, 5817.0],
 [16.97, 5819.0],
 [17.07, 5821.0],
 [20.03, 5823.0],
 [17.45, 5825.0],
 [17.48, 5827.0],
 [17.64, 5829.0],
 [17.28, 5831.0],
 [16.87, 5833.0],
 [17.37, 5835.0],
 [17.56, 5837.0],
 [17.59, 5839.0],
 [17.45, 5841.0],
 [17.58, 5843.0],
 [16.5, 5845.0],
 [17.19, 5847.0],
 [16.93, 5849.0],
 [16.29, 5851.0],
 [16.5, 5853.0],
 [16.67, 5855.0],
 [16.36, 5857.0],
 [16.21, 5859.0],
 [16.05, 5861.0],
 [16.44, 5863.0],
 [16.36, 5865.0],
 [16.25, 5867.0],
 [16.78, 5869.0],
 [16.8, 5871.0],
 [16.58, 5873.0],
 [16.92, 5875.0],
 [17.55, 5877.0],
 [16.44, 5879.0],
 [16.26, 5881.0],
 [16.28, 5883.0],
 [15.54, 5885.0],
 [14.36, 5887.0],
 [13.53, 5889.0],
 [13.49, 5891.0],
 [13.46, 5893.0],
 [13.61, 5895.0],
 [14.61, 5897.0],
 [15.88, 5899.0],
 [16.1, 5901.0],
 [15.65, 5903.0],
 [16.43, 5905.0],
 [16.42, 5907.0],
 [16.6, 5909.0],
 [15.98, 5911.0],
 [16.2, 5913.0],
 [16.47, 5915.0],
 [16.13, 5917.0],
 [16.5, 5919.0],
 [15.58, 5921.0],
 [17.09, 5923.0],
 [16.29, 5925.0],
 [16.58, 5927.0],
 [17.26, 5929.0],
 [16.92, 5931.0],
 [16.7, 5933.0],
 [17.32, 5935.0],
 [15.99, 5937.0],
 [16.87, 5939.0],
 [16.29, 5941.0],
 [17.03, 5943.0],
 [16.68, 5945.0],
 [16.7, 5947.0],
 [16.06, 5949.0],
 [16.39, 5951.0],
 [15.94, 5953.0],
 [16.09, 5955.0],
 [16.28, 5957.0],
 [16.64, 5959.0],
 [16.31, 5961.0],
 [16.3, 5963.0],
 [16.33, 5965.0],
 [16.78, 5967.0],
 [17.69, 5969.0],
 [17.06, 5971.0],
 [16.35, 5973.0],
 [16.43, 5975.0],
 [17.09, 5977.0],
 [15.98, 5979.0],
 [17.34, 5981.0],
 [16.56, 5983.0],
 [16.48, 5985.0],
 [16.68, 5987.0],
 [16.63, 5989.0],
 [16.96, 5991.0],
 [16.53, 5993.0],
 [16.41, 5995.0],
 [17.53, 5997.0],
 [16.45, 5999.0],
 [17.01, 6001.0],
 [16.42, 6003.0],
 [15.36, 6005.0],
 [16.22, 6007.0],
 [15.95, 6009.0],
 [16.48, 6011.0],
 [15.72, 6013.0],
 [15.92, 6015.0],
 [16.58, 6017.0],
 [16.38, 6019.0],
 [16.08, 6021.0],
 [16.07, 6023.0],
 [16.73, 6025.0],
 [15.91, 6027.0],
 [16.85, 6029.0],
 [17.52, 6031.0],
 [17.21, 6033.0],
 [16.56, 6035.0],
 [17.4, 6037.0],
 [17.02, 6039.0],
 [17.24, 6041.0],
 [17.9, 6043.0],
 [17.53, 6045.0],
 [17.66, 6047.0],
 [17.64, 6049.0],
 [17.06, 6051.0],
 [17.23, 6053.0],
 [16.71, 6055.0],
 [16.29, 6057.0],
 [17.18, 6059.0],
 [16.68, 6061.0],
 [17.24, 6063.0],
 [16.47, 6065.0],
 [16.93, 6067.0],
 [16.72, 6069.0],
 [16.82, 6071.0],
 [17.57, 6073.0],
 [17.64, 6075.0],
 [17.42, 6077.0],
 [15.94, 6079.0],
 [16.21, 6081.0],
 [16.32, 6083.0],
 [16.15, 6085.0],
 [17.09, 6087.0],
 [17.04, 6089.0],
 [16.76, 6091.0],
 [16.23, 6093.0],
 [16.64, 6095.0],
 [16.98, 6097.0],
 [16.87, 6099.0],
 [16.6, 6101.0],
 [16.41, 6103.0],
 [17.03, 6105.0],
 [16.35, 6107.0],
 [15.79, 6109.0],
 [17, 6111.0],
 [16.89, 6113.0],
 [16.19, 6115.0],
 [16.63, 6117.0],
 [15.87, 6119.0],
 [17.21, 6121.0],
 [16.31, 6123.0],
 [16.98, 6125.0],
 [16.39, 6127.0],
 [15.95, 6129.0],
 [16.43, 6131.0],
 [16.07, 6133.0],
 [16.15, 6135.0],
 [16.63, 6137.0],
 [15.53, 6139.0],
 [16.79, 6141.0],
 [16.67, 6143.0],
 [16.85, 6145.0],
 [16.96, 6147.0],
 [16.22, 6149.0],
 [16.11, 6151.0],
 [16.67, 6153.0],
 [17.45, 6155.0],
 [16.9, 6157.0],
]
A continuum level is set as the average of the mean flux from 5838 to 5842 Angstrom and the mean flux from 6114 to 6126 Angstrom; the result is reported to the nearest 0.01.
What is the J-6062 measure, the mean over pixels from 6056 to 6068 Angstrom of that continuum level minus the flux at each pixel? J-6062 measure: 0.23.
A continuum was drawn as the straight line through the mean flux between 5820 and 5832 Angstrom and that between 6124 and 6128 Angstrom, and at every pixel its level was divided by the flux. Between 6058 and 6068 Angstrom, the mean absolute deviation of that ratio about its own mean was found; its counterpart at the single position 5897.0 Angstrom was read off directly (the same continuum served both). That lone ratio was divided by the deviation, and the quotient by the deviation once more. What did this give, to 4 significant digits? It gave 5001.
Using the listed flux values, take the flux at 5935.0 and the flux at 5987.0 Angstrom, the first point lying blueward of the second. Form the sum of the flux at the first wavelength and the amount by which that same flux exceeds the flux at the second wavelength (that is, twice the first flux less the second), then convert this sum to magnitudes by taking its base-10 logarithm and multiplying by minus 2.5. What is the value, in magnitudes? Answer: -3.14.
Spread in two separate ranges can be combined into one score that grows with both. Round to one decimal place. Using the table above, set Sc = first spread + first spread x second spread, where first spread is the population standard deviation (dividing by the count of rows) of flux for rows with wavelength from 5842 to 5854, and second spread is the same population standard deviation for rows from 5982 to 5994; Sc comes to 0.5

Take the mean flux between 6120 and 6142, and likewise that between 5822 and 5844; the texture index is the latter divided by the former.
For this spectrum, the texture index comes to 1.077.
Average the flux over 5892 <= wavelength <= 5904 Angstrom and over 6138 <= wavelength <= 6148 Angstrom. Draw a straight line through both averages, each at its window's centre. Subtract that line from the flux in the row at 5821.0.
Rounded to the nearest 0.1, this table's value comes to 2.7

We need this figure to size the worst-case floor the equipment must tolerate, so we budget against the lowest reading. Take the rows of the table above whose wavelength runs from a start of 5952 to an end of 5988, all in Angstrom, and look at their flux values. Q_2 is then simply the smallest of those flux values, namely 15.94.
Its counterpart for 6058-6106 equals 15.94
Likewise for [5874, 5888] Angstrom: 14.36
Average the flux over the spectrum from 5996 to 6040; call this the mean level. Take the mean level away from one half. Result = -16.0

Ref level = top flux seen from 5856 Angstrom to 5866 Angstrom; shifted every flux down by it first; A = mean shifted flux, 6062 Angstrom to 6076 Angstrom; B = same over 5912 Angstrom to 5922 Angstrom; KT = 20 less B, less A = 19.6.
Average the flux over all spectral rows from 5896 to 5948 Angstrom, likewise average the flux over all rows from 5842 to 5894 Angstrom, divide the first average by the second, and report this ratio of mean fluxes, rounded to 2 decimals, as 1.02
